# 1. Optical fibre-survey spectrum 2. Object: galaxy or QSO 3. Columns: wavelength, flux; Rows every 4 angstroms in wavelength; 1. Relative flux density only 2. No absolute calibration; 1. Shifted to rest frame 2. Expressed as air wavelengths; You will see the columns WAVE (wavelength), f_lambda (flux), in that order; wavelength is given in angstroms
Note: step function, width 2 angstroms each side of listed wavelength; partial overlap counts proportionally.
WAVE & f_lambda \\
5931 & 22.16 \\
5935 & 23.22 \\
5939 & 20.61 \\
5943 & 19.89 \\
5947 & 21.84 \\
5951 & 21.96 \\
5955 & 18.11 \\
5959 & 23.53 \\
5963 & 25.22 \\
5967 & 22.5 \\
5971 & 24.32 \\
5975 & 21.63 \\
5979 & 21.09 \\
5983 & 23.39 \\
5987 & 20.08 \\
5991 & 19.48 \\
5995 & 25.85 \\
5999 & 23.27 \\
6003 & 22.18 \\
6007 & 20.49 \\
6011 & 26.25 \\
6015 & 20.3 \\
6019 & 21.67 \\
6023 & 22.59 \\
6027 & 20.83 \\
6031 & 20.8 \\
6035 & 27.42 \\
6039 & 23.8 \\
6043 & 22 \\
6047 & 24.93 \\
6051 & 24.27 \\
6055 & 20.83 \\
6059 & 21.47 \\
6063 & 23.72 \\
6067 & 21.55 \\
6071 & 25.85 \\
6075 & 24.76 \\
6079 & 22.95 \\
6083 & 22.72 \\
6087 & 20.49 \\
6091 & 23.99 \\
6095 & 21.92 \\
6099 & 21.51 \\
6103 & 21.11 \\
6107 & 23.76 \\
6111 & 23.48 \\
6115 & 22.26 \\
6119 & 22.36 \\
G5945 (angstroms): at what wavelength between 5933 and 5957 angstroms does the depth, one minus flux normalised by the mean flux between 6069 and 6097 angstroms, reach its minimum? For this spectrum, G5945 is 5935 angstroms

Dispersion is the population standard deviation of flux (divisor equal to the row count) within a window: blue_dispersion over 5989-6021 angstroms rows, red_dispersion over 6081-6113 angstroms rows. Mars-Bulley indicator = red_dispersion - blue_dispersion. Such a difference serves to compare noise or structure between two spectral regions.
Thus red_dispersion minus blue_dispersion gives -1.1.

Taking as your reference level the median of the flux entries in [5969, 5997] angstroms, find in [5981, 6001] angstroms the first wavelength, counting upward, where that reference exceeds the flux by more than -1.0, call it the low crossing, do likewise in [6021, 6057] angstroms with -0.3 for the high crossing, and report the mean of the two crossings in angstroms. 6007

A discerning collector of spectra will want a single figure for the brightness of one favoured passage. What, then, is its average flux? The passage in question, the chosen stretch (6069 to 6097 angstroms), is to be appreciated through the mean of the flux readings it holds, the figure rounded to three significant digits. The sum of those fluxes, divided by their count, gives 23.2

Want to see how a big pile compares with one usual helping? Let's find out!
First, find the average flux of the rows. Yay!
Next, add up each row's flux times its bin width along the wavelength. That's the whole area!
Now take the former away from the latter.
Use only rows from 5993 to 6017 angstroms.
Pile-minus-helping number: 530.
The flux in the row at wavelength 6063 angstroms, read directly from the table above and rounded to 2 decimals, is 23.72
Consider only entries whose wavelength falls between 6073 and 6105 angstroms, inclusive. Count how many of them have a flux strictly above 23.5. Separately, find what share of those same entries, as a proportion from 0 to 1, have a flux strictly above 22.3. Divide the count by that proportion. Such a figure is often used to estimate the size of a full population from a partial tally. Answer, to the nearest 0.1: 4.0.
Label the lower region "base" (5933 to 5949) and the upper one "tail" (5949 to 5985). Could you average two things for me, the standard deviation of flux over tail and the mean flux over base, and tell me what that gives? 11.7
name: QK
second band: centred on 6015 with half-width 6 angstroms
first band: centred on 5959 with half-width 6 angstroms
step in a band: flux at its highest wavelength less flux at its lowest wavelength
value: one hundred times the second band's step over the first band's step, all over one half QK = -129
